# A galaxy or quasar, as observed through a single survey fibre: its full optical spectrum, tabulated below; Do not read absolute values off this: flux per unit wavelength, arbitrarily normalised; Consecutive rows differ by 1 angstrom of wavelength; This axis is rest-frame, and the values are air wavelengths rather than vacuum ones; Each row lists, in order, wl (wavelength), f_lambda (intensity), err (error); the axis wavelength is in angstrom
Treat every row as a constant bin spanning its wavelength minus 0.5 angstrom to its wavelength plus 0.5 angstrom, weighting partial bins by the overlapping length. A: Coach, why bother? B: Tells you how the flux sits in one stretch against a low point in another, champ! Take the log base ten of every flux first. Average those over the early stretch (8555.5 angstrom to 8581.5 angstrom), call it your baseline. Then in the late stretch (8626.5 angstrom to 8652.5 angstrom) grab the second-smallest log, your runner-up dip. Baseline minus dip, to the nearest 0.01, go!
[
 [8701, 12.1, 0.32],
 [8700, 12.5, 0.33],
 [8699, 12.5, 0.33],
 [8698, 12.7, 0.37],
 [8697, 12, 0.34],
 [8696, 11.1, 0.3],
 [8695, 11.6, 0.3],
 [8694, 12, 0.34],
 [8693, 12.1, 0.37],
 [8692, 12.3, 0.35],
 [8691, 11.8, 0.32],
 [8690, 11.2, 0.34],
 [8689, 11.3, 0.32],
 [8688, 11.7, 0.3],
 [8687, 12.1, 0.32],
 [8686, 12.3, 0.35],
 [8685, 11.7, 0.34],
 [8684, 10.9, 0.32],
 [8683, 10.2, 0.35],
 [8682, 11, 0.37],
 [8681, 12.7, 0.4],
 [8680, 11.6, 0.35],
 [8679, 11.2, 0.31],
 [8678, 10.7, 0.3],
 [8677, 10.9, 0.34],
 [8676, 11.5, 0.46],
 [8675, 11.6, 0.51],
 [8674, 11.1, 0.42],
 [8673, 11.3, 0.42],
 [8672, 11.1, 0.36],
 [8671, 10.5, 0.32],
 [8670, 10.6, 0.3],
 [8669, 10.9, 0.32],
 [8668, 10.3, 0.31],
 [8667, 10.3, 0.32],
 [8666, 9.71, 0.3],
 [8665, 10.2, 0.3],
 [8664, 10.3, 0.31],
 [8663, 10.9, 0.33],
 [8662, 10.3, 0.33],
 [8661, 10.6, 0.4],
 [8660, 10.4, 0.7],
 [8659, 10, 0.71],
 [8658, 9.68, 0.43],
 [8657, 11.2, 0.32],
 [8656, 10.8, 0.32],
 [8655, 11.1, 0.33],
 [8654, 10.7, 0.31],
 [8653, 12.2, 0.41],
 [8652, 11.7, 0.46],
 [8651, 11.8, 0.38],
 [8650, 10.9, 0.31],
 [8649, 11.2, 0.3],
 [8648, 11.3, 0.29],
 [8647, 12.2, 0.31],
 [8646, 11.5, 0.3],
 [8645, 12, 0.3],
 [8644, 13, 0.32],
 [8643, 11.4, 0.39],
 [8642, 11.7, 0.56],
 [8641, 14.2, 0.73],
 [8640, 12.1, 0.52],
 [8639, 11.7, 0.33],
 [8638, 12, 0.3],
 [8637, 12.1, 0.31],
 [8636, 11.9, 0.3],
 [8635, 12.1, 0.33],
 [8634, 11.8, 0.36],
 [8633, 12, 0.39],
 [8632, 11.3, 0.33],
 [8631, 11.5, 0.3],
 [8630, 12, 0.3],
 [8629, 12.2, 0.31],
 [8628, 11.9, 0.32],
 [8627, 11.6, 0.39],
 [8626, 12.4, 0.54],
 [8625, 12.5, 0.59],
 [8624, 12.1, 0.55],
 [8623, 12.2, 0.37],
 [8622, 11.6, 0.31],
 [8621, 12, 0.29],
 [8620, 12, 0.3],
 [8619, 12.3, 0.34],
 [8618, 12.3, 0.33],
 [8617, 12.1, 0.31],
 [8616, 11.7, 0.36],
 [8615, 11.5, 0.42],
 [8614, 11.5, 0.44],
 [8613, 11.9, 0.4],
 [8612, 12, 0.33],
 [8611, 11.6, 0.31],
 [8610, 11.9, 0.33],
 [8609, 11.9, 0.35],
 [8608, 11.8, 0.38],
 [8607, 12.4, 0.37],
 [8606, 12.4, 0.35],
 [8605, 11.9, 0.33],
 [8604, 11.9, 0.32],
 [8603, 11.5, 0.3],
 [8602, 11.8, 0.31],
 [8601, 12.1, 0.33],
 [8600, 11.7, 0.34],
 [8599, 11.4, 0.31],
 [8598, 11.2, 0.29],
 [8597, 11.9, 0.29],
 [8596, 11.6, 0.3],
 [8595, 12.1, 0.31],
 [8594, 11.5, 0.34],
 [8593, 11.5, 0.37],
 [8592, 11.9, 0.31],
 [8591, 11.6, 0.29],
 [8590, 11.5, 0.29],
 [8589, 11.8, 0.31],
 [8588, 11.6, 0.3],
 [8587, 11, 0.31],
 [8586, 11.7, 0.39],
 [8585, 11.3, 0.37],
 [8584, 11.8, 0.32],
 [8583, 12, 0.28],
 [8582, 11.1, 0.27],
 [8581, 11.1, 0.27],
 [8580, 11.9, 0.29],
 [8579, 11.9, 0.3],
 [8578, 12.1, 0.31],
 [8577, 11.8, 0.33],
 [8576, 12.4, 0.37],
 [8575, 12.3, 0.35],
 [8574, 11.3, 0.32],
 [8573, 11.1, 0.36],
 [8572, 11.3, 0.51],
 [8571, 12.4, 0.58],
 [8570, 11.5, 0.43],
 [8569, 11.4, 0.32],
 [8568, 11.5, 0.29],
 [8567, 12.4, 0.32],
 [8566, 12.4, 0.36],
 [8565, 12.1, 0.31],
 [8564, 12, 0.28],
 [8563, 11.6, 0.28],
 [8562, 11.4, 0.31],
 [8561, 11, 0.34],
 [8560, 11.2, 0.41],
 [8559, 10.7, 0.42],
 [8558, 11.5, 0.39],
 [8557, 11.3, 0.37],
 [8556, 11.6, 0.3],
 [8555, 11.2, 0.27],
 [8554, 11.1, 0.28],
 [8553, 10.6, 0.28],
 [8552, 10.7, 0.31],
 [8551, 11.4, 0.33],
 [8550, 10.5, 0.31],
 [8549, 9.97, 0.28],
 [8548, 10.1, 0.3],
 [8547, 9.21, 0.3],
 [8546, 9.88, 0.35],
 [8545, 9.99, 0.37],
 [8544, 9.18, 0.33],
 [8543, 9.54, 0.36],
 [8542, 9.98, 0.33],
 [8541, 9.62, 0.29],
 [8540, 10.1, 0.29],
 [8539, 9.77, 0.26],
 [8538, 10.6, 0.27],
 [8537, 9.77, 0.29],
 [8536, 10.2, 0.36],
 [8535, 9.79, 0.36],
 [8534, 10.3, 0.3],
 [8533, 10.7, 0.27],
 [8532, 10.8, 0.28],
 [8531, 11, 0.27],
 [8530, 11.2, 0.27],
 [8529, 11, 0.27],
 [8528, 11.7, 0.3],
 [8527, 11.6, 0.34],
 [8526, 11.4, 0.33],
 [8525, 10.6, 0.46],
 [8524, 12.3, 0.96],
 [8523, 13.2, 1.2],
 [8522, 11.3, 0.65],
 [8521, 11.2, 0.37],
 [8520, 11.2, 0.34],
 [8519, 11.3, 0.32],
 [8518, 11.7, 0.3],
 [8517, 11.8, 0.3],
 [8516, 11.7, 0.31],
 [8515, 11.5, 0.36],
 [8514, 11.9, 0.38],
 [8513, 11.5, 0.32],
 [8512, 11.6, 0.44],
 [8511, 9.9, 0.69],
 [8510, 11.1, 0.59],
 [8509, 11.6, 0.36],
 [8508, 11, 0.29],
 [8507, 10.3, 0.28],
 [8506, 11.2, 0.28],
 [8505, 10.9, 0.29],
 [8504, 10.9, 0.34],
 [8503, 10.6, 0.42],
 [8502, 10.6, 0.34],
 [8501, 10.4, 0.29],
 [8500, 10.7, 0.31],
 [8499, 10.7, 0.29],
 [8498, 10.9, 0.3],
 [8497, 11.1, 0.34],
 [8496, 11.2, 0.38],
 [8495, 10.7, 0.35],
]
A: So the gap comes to 0.02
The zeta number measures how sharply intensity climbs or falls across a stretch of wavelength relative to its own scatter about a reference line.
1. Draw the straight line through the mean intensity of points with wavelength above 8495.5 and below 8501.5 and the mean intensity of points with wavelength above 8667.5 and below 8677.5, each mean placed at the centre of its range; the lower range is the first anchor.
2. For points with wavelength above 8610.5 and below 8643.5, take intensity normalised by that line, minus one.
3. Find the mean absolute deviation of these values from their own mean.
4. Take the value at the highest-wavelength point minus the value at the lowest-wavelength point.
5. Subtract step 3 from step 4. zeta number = -0.05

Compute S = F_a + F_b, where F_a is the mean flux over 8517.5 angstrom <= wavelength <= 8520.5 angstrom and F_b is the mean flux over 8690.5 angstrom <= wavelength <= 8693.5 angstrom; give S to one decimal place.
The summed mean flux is 23.5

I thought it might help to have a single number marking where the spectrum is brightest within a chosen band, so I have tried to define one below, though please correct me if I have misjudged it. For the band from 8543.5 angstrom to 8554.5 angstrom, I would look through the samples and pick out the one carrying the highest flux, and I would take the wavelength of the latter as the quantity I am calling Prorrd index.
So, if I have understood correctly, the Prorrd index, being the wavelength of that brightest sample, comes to 8551 angstrom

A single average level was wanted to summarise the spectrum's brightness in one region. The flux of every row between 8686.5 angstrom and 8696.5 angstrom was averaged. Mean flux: 11.7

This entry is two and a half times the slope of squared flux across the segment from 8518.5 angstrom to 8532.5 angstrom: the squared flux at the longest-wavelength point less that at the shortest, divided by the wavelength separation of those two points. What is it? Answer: -2.1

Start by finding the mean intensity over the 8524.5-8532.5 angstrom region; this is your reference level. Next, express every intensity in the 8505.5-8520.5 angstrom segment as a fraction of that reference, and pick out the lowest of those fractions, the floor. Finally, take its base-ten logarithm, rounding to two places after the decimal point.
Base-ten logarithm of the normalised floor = -0.05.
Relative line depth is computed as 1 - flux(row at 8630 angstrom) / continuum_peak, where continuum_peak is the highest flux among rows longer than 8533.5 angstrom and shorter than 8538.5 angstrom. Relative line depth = -0.132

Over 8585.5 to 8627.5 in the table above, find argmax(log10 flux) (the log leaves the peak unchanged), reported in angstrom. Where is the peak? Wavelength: 8625 angstrom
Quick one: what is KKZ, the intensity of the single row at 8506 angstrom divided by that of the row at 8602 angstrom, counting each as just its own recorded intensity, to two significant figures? 0.95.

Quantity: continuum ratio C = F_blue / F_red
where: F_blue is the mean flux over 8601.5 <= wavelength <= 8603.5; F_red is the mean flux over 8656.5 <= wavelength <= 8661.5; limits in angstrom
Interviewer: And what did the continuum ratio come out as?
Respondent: 1.12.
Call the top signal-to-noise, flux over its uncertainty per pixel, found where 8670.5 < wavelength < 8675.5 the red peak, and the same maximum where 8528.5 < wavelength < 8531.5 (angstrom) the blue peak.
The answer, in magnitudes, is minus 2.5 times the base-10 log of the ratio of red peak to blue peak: 0.25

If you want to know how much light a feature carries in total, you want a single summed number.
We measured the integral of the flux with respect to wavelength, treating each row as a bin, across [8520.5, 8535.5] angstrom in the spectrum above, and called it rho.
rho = 168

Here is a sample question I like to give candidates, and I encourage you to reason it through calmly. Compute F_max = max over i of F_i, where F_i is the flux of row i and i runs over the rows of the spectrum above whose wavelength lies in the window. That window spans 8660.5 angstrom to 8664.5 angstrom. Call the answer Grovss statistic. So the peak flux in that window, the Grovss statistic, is 10.9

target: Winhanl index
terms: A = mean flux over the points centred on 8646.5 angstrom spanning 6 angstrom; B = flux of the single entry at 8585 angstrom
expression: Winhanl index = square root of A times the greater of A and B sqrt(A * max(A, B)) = 11.9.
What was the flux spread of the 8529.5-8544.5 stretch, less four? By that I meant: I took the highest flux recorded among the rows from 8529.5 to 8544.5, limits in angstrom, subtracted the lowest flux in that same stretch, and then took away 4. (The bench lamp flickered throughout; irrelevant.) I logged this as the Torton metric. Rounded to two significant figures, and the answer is -2.0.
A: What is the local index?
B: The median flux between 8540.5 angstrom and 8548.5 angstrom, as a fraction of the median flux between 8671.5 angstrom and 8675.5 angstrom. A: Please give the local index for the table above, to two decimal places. 0.87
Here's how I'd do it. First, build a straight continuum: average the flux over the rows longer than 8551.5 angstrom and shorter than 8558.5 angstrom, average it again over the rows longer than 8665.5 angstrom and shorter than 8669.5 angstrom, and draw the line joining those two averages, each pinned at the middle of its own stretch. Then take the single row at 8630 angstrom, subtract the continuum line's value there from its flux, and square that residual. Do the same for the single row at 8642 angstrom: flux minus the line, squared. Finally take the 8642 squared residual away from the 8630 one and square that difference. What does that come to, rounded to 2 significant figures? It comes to 0.30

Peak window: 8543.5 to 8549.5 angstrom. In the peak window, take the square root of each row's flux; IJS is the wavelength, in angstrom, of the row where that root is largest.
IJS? 8548 angstrom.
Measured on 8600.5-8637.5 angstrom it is 8625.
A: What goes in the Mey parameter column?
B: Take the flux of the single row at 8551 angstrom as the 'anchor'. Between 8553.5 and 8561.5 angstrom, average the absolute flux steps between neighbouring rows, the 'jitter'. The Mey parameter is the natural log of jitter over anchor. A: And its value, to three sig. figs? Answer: -3.46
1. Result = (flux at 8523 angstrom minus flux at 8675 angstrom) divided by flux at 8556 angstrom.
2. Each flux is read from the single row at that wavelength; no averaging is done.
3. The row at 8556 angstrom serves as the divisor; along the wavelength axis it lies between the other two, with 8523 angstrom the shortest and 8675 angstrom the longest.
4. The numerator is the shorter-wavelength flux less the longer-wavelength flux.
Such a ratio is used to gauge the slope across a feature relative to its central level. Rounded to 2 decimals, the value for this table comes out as 0.14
